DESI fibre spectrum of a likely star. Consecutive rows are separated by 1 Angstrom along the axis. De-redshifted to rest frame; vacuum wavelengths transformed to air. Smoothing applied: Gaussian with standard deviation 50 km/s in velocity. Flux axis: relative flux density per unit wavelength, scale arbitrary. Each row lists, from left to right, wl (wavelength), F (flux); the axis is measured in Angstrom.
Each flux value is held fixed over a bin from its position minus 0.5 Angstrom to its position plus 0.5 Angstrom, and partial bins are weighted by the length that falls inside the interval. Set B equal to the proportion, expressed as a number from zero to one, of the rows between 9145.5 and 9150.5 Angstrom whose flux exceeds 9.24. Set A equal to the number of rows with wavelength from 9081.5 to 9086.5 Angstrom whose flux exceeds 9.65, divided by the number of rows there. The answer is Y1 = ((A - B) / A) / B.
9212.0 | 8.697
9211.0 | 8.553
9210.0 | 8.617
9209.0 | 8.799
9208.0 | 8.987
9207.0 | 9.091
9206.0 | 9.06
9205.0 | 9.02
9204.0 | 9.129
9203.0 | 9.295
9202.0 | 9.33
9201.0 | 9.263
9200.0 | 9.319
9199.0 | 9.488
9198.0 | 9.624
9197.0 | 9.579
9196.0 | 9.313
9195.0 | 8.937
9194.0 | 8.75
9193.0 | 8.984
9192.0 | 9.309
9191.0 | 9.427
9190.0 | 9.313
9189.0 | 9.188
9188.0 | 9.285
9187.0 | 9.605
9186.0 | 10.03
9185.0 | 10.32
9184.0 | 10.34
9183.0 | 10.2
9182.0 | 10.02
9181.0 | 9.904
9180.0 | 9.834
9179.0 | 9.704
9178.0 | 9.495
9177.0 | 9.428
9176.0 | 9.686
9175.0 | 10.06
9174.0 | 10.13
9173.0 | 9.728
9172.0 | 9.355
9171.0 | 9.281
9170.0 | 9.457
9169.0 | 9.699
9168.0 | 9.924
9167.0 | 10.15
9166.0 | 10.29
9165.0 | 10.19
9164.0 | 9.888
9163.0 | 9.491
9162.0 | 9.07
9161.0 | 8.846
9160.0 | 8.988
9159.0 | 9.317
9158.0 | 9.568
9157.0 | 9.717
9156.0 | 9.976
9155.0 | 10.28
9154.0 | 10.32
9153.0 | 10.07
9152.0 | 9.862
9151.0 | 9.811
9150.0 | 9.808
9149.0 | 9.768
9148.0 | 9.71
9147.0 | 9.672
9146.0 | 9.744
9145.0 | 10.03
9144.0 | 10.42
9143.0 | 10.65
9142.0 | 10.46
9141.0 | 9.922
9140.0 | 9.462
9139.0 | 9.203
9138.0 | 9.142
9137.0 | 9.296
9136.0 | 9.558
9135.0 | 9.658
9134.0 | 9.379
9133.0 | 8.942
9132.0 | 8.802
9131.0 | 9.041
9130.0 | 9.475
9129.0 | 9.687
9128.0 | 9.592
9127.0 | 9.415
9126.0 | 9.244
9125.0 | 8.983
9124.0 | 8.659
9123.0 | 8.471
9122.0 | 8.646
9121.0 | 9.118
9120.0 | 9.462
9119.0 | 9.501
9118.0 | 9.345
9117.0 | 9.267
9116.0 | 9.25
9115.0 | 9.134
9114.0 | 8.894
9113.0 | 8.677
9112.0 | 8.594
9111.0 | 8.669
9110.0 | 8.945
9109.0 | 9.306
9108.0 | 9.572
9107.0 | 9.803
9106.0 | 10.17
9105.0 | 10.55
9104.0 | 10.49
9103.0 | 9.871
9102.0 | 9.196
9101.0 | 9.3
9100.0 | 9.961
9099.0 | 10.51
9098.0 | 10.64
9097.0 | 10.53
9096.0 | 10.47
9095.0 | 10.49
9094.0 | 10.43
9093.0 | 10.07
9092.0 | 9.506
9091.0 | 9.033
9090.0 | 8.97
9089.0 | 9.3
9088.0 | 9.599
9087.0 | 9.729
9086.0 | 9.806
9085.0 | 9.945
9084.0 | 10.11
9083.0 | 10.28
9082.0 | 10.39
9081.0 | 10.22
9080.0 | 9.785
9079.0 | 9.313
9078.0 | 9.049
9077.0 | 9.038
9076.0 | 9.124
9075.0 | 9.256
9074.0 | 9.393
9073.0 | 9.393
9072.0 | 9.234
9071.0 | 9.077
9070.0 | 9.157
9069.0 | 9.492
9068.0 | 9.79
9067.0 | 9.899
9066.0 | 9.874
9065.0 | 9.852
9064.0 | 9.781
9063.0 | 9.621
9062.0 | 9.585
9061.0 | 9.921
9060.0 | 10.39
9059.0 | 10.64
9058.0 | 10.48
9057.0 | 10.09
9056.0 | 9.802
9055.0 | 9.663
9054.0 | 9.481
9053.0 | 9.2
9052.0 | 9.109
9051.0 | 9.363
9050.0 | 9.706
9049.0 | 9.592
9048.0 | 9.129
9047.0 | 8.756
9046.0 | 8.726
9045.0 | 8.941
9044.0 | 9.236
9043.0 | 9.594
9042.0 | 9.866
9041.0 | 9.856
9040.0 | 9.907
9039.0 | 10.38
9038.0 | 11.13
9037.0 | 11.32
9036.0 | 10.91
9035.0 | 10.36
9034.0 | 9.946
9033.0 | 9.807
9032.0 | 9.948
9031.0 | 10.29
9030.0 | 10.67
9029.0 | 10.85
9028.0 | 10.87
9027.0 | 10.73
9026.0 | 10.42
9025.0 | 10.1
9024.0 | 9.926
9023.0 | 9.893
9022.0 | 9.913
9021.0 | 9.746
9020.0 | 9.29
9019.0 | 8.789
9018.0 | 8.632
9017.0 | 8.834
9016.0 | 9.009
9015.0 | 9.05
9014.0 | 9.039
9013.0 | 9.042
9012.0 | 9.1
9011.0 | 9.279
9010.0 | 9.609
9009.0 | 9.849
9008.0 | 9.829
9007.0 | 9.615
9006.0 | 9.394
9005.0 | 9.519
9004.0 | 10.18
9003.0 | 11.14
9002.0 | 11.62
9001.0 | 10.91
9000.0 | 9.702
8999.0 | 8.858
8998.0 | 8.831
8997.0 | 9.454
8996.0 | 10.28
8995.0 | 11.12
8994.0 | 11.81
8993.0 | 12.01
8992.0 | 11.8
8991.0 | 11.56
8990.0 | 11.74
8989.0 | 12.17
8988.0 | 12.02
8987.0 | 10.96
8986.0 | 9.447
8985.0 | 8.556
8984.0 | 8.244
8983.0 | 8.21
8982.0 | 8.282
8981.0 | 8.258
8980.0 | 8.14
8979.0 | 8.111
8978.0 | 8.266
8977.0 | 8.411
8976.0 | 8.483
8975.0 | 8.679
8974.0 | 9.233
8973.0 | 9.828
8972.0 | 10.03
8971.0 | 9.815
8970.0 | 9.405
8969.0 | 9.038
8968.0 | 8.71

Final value 0.0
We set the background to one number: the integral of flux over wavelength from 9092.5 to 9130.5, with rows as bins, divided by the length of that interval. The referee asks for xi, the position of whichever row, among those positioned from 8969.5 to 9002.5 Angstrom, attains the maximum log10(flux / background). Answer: 8989.0 Angstrom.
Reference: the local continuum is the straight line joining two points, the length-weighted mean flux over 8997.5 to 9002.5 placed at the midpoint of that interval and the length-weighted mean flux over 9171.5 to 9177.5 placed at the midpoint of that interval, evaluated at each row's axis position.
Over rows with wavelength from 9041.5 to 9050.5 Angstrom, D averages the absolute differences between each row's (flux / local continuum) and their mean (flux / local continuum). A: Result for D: 0.0364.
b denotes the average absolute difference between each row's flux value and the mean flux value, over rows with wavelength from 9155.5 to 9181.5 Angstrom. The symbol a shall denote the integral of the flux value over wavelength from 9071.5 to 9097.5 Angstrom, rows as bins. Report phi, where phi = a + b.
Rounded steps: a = 252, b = 0.31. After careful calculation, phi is 253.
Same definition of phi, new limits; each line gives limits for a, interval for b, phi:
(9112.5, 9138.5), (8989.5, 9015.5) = 240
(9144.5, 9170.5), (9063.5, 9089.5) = 254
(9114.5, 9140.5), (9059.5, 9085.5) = 240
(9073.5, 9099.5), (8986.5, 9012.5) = 256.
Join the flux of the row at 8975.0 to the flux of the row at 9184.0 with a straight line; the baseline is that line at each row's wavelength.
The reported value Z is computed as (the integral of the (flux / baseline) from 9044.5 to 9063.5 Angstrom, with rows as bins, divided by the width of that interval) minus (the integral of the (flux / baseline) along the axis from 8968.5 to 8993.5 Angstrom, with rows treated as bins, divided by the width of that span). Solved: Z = -0.07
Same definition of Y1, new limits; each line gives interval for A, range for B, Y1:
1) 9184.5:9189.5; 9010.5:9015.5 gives 2.5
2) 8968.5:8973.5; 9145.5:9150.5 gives -0.7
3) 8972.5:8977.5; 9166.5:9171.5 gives -4.0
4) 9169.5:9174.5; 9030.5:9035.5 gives -1.5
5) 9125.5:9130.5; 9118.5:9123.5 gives -2.5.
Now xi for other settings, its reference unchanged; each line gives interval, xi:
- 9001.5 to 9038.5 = 9002.0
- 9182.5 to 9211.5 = 9184.0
